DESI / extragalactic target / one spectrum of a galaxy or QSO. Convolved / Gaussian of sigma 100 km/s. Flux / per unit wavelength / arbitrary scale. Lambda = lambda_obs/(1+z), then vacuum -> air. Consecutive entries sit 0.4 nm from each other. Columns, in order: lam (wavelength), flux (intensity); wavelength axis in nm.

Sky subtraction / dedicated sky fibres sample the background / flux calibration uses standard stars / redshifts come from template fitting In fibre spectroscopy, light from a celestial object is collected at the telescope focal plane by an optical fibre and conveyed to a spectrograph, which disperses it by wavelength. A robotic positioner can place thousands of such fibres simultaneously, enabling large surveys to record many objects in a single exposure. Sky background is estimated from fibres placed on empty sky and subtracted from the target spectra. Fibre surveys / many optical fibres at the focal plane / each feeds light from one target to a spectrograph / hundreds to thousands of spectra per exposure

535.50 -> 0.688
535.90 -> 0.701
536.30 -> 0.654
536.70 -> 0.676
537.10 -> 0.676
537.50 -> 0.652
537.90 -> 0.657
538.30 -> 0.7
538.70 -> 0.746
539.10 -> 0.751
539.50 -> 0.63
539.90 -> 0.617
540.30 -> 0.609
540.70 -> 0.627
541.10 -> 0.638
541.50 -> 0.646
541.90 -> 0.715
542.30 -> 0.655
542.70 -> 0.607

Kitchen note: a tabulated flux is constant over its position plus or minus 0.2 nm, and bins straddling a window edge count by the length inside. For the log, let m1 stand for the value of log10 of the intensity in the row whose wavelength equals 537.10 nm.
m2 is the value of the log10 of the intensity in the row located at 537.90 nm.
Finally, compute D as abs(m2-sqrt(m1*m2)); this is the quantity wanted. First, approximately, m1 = -0.170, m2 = -0.182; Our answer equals 0.36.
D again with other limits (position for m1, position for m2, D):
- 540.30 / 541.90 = 0.32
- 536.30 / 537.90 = 0.37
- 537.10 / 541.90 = 0.30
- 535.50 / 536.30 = 0.36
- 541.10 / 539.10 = 0.28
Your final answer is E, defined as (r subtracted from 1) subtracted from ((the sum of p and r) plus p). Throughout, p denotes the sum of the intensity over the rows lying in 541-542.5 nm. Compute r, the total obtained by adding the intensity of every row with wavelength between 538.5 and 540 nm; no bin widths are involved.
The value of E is 9.8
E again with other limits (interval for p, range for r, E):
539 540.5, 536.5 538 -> 9.5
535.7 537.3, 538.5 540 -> 9.9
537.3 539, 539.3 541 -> 9.5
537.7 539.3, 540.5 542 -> 10.0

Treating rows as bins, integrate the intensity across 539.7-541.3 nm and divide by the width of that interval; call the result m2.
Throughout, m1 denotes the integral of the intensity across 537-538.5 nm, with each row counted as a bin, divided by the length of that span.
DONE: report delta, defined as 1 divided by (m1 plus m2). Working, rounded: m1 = 0.671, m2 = 0.623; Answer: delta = 0.773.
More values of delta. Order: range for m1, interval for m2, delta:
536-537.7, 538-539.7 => 0.730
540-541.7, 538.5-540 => 0.758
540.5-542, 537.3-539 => 0.743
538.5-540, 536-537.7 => 0.737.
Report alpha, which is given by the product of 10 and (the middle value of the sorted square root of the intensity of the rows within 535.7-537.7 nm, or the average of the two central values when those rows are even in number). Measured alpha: 8.22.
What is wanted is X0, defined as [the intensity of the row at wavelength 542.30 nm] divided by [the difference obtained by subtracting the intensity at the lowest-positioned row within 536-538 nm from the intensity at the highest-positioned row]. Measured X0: 218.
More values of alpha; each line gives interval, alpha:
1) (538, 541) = 7.94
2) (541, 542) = 8.04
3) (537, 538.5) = 8.16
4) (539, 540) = 7.94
